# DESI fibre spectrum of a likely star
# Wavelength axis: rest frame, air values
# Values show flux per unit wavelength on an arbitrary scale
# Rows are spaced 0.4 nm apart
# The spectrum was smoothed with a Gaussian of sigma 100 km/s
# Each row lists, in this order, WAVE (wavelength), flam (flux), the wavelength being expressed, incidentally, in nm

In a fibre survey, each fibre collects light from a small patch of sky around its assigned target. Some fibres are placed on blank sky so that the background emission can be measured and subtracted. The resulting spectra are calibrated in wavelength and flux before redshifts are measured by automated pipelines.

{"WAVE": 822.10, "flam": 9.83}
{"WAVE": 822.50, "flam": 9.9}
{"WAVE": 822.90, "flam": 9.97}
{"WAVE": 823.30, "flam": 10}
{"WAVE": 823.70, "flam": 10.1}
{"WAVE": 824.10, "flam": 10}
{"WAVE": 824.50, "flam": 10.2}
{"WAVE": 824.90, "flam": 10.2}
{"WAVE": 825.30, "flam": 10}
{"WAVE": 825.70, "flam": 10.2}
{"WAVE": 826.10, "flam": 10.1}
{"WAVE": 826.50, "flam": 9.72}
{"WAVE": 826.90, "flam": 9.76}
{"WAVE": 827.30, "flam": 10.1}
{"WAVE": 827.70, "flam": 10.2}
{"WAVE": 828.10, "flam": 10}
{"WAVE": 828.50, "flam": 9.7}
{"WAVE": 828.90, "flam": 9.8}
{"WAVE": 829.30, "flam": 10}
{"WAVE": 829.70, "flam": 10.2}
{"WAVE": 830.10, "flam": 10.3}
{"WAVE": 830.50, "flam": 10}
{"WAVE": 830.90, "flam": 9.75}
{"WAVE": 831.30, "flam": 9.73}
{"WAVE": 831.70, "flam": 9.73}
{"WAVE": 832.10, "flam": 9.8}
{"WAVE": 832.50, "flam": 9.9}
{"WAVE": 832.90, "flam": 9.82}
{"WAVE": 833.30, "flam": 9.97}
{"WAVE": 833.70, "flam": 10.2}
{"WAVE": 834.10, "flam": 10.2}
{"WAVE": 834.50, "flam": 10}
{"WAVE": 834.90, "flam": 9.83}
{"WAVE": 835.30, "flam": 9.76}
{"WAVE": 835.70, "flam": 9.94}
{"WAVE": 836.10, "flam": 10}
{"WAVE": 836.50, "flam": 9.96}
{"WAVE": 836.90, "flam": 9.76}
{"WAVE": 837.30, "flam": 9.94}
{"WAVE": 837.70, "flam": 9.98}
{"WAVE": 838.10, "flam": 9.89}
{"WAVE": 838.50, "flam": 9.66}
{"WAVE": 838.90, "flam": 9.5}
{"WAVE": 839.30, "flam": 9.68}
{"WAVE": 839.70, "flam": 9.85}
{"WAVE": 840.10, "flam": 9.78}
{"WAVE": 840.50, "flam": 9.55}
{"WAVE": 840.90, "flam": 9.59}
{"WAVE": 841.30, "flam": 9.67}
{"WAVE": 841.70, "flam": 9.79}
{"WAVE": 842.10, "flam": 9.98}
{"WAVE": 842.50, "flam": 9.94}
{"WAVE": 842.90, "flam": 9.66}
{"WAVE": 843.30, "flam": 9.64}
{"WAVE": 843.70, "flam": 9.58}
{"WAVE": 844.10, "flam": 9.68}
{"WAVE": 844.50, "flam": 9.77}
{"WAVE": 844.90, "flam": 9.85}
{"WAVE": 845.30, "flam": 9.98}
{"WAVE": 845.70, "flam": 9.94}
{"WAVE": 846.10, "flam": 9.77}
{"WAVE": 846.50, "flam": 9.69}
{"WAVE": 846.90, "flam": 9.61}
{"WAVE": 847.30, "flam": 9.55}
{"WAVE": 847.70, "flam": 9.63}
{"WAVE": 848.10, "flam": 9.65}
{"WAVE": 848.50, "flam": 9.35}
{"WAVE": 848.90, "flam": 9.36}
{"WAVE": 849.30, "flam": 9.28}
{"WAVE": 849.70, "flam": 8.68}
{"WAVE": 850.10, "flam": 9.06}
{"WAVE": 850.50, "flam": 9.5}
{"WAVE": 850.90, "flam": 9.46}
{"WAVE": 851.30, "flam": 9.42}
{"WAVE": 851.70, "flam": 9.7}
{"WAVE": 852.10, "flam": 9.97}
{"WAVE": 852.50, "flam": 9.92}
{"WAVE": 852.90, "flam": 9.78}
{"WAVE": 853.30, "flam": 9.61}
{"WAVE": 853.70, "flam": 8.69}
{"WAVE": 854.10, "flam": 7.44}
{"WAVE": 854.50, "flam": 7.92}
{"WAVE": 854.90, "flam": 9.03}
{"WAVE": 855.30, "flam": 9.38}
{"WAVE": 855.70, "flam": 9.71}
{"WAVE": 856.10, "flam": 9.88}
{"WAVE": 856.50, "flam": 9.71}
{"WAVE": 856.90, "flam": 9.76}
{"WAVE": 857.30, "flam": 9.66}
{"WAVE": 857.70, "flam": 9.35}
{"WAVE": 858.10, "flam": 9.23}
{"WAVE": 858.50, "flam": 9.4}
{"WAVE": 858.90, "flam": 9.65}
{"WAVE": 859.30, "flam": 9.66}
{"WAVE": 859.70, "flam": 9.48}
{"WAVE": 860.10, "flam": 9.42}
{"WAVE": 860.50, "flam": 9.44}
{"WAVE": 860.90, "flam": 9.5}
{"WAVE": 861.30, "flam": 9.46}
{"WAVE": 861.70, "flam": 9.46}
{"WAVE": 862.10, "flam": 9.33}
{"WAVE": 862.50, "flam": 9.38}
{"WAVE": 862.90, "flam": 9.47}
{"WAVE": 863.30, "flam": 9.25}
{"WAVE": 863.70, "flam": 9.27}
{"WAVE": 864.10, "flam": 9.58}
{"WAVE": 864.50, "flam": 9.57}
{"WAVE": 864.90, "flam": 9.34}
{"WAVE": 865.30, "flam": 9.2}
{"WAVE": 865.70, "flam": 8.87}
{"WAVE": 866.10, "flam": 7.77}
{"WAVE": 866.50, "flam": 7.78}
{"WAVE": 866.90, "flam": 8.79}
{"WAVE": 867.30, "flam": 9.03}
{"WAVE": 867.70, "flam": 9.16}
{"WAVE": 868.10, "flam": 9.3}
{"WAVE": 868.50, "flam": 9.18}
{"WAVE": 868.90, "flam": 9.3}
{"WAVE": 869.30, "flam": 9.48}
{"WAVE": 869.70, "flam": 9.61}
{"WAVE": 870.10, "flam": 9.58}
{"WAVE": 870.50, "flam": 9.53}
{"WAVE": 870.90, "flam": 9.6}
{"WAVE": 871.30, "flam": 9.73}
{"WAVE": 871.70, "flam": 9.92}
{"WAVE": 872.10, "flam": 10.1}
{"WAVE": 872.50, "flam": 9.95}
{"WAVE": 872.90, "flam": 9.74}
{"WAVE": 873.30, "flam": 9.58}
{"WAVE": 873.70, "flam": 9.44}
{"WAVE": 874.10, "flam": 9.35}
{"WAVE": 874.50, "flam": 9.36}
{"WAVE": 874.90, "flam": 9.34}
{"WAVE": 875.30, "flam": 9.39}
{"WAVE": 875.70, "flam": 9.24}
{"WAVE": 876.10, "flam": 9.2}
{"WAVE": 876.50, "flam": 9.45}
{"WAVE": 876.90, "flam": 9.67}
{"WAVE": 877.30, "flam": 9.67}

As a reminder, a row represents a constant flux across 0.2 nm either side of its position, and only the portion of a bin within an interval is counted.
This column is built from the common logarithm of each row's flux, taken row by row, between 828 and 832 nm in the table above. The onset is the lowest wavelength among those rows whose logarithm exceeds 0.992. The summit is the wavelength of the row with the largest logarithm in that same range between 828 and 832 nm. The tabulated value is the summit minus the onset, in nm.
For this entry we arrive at 2.00 nm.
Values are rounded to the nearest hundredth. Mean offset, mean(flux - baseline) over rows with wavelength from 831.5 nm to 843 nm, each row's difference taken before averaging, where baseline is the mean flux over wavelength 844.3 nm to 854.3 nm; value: 0.37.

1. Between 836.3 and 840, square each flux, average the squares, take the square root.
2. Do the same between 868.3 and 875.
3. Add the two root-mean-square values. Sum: 19.4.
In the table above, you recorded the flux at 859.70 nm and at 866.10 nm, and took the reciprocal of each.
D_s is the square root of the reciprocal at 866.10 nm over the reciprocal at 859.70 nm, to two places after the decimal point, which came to 1.10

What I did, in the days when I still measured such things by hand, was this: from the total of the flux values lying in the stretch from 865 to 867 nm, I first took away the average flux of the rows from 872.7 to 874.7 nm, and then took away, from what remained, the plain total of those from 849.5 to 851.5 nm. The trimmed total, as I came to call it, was -13.2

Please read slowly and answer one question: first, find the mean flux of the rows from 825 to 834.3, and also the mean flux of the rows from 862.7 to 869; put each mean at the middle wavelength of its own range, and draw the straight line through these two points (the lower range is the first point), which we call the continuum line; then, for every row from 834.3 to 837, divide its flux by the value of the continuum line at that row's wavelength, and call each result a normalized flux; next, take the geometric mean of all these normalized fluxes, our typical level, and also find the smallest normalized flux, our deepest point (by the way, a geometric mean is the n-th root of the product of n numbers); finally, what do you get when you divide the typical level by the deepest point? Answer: 1.01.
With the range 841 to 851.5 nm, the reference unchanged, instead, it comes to 1.10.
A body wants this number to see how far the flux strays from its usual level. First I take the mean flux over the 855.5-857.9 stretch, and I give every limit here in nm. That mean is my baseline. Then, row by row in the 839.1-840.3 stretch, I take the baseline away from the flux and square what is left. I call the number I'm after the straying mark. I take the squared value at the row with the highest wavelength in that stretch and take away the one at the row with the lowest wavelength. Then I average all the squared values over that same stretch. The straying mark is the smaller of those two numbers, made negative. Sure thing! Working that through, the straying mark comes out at -0.010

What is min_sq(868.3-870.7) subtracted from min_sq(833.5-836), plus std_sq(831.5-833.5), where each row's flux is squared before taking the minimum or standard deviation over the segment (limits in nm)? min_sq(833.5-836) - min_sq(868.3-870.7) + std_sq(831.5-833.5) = 13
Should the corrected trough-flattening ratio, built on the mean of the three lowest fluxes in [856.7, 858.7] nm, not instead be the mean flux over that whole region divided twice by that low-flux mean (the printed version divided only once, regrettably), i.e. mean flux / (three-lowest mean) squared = 0.109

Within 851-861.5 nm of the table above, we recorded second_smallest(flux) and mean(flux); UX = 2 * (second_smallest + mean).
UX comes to 35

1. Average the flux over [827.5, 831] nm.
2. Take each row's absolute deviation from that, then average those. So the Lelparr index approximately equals 0.163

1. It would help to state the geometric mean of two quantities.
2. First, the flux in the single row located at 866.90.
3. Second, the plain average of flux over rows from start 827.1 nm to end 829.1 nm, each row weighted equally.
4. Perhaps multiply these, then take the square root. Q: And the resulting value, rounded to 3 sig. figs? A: 9.36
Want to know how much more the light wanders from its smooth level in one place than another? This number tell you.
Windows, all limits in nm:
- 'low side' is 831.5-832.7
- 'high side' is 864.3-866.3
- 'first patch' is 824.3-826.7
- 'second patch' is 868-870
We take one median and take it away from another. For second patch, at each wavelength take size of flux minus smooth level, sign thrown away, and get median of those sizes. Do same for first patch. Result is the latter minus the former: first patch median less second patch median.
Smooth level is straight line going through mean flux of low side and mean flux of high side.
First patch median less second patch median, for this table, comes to -0.24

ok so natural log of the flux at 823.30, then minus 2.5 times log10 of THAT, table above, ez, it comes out -0.906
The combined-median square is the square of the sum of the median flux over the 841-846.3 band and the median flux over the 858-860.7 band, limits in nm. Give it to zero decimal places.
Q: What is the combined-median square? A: 369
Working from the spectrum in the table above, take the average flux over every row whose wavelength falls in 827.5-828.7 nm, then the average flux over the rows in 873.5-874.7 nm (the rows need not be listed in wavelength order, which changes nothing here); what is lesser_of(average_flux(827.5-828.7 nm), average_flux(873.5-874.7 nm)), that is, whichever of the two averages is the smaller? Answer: 9.38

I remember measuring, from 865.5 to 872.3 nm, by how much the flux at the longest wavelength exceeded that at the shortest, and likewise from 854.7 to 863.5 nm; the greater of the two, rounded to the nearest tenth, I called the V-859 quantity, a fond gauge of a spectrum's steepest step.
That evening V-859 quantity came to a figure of 1.2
